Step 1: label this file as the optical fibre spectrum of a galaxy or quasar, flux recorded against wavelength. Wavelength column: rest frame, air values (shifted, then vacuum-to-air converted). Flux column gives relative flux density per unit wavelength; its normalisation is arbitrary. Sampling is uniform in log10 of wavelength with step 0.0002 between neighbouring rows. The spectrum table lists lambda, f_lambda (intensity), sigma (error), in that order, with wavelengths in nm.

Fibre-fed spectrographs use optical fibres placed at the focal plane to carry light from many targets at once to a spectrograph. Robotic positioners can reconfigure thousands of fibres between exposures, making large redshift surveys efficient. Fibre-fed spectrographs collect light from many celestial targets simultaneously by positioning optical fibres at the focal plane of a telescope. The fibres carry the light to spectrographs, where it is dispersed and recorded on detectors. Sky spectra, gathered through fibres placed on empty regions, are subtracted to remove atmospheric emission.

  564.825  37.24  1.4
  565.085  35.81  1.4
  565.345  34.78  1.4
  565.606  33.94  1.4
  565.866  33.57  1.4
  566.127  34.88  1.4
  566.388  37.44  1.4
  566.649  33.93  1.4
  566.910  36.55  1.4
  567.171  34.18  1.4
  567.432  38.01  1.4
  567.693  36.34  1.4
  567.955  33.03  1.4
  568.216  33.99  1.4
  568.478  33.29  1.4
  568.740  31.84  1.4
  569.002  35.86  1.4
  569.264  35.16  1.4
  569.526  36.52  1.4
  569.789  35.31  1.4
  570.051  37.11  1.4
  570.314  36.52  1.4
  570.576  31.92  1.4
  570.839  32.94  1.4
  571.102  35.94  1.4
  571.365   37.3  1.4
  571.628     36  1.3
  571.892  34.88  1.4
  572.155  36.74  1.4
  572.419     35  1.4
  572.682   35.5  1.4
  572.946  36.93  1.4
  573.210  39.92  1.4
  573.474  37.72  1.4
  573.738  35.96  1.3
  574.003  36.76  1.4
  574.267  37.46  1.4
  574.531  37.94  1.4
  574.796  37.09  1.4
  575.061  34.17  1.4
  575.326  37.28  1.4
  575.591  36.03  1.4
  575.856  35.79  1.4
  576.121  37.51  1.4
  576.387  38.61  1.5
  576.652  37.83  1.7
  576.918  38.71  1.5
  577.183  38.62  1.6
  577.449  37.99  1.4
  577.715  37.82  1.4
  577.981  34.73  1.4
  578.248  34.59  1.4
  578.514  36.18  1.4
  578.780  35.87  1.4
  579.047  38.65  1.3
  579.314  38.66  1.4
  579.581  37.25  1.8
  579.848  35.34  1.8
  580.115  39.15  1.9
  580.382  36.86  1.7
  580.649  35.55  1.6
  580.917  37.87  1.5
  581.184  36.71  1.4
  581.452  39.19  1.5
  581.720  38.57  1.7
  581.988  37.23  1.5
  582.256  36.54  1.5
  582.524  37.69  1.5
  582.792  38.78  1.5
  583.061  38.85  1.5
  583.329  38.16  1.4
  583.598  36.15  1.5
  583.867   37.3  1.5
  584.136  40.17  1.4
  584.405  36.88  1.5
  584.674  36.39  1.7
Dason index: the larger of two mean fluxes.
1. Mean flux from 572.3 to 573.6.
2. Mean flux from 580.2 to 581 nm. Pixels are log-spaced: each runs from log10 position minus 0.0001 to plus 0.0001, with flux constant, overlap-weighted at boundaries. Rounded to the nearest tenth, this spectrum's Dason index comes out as 37.0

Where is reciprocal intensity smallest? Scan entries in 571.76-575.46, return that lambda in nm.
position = 573.210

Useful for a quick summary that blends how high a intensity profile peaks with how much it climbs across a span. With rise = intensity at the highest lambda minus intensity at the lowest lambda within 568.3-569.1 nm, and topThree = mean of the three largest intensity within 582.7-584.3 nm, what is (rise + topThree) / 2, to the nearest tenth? 20.9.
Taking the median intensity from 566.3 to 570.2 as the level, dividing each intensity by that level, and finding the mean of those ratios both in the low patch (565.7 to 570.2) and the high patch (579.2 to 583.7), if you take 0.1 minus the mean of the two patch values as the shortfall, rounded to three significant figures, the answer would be -0.929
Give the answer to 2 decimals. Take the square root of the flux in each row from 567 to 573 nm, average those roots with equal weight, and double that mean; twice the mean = 11.87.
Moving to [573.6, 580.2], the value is 12.17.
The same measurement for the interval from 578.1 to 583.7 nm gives 12.22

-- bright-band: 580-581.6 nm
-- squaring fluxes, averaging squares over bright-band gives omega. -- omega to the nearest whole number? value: 1412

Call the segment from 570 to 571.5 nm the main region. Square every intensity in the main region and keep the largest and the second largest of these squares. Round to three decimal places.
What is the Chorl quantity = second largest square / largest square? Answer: 0.990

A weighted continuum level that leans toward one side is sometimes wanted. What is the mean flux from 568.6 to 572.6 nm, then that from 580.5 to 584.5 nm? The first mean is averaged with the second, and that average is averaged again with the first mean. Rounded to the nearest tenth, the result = 35.9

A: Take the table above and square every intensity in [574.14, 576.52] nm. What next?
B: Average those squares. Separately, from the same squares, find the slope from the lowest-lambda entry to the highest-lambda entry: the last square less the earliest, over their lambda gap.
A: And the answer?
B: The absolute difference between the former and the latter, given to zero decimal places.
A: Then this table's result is 1320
